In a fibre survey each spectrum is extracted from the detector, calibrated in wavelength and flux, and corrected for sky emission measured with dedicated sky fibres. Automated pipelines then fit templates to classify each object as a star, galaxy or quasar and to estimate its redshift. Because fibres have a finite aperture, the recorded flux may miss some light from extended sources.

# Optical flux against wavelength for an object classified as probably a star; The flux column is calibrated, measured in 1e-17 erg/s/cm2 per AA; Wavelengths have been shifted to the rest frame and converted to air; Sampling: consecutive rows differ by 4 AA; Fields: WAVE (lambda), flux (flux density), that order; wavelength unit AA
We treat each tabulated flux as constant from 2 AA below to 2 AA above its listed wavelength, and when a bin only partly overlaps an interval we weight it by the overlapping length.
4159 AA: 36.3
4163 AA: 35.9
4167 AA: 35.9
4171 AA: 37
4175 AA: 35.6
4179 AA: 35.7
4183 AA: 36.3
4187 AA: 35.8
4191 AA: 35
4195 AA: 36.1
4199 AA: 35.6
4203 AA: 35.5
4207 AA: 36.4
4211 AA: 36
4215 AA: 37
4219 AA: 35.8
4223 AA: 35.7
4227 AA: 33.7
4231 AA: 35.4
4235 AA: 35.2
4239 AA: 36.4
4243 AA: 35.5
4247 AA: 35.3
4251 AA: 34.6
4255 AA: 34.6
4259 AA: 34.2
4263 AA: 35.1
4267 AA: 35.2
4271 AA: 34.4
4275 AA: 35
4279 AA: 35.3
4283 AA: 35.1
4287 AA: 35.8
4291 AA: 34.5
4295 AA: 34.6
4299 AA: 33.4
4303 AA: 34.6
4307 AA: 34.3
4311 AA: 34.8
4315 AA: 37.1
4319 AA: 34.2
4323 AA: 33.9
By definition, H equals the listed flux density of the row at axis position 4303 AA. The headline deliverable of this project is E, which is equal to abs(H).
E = 34.6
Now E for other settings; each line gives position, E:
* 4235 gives 35.2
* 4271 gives 34.4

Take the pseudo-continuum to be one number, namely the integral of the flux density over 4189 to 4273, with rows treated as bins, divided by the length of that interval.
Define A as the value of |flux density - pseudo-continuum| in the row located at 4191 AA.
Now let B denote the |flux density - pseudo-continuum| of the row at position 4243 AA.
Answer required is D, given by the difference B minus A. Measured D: -0.23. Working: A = 0.37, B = 0.1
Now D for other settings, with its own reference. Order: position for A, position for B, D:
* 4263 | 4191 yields 0.10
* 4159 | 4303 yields -0.17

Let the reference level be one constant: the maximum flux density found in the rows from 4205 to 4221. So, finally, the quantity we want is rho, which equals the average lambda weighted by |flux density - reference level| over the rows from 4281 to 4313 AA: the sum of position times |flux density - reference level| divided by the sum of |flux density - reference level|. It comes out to 4298.1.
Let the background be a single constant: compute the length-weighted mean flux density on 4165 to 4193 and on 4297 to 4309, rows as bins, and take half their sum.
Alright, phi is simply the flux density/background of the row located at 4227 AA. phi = 0.96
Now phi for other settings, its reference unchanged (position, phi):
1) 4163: 1.03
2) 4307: 0.98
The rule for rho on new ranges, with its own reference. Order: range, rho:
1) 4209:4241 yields 4226.7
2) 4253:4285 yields 4268.1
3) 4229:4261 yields 4247.3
